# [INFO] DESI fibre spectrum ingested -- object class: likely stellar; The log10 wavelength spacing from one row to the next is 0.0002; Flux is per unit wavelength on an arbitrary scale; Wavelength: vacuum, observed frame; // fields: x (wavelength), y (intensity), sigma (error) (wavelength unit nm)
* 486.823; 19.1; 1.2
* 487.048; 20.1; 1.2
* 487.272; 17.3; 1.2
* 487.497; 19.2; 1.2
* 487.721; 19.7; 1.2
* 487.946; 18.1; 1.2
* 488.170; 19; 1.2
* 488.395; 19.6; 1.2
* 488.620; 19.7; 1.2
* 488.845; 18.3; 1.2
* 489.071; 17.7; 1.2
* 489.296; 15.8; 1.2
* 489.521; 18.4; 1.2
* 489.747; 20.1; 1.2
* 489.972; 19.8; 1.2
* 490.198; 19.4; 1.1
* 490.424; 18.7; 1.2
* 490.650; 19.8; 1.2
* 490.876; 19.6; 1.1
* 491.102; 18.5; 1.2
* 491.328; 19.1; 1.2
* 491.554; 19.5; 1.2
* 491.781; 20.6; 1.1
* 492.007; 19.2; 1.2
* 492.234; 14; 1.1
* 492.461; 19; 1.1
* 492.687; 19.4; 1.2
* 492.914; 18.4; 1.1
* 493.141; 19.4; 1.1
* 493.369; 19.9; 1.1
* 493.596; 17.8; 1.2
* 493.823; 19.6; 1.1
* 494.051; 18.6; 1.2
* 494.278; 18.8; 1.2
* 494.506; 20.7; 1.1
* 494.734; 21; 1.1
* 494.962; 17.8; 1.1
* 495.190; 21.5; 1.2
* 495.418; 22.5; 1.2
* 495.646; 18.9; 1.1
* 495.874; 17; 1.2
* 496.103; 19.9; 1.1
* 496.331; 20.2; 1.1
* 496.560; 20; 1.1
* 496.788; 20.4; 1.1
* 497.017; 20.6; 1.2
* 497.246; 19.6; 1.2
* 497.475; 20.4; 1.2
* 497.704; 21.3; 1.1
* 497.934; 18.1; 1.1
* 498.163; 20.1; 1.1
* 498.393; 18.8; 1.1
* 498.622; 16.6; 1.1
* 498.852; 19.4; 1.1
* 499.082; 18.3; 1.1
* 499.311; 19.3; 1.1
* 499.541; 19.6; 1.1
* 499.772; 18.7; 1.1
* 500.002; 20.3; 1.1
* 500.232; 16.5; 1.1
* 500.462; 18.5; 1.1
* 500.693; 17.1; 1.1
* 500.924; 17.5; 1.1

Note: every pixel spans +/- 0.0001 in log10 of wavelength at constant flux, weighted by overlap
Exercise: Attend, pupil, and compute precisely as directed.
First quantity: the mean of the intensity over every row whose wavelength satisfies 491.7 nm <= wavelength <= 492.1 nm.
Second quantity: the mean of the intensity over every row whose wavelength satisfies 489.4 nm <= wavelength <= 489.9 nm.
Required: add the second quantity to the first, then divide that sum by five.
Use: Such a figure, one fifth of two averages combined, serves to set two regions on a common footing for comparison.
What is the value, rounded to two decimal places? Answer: 7.83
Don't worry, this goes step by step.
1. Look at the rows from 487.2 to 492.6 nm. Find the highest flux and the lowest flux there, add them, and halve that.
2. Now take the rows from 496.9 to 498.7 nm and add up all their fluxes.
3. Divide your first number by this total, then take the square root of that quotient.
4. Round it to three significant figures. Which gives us 0.334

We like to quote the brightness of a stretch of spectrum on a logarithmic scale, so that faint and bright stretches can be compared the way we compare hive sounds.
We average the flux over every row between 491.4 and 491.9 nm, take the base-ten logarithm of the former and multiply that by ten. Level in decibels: 13.0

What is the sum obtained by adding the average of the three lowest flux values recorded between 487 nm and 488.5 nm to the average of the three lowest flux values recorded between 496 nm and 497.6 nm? 38.0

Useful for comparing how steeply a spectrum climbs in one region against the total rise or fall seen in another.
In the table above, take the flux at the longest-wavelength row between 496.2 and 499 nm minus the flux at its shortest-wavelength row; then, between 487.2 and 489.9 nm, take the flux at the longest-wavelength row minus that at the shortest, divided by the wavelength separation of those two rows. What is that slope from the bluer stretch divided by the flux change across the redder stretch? -1.4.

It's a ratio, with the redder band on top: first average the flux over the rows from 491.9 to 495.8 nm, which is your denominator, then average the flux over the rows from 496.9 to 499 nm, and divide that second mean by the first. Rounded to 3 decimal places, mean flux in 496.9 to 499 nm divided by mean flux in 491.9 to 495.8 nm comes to 1.012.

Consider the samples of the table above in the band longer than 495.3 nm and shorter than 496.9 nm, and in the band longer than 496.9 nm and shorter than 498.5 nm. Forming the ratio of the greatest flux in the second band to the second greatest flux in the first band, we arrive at 1.04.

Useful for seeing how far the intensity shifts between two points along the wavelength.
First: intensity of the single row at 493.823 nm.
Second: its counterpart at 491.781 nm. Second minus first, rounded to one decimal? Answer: 1.0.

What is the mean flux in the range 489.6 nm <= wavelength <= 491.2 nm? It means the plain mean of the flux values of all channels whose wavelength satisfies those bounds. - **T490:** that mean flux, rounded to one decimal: 19.4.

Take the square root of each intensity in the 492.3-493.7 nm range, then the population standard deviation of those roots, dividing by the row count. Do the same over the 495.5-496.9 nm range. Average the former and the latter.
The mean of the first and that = 0.11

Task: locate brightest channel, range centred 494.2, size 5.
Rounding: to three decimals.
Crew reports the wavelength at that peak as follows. 495.418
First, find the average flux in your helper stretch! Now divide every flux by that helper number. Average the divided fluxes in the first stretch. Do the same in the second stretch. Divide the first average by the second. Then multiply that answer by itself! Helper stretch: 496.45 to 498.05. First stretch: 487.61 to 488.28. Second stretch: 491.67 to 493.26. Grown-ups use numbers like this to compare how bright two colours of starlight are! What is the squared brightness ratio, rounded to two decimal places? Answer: 1.04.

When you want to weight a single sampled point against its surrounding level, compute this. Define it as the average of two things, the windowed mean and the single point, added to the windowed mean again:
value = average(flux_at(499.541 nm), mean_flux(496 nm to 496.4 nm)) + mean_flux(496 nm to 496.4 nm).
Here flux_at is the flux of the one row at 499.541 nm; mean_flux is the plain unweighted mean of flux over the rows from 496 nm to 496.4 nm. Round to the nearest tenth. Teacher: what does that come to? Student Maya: 39.9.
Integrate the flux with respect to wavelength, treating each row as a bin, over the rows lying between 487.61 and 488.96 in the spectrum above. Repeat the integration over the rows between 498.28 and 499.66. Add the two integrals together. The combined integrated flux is 51.5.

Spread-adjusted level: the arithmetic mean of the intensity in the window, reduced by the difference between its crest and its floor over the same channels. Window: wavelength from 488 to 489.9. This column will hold 14.3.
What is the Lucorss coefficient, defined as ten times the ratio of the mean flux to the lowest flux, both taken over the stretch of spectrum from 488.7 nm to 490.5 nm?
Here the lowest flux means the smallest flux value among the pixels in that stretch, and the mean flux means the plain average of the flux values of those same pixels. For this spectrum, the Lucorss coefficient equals 11.7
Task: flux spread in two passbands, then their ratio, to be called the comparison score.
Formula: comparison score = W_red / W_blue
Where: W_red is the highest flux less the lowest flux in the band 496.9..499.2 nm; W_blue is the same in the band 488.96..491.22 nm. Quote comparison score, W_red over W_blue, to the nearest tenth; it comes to 1.1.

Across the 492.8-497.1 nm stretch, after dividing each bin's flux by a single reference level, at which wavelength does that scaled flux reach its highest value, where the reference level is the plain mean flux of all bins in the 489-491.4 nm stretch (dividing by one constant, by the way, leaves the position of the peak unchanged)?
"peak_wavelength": 495.418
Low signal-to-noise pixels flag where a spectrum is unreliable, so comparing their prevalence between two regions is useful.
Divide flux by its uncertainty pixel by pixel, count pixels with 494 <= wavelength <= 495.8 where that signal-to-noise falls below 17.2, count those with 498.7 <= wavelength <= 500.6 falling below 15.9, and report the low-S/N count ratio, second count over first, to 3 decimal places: 0.250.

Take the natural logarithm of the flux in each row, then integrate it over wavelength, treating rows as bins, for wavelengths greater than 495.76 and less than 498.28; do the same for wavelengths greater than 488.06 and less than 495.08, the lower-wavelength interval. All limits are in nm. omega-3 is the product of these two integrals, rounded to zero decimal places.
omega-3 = 155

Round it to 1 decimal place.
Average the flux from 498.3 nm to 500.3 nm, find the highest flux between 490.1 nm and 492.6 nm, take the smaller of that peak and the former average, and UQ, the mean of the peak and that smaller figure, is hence 19.6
